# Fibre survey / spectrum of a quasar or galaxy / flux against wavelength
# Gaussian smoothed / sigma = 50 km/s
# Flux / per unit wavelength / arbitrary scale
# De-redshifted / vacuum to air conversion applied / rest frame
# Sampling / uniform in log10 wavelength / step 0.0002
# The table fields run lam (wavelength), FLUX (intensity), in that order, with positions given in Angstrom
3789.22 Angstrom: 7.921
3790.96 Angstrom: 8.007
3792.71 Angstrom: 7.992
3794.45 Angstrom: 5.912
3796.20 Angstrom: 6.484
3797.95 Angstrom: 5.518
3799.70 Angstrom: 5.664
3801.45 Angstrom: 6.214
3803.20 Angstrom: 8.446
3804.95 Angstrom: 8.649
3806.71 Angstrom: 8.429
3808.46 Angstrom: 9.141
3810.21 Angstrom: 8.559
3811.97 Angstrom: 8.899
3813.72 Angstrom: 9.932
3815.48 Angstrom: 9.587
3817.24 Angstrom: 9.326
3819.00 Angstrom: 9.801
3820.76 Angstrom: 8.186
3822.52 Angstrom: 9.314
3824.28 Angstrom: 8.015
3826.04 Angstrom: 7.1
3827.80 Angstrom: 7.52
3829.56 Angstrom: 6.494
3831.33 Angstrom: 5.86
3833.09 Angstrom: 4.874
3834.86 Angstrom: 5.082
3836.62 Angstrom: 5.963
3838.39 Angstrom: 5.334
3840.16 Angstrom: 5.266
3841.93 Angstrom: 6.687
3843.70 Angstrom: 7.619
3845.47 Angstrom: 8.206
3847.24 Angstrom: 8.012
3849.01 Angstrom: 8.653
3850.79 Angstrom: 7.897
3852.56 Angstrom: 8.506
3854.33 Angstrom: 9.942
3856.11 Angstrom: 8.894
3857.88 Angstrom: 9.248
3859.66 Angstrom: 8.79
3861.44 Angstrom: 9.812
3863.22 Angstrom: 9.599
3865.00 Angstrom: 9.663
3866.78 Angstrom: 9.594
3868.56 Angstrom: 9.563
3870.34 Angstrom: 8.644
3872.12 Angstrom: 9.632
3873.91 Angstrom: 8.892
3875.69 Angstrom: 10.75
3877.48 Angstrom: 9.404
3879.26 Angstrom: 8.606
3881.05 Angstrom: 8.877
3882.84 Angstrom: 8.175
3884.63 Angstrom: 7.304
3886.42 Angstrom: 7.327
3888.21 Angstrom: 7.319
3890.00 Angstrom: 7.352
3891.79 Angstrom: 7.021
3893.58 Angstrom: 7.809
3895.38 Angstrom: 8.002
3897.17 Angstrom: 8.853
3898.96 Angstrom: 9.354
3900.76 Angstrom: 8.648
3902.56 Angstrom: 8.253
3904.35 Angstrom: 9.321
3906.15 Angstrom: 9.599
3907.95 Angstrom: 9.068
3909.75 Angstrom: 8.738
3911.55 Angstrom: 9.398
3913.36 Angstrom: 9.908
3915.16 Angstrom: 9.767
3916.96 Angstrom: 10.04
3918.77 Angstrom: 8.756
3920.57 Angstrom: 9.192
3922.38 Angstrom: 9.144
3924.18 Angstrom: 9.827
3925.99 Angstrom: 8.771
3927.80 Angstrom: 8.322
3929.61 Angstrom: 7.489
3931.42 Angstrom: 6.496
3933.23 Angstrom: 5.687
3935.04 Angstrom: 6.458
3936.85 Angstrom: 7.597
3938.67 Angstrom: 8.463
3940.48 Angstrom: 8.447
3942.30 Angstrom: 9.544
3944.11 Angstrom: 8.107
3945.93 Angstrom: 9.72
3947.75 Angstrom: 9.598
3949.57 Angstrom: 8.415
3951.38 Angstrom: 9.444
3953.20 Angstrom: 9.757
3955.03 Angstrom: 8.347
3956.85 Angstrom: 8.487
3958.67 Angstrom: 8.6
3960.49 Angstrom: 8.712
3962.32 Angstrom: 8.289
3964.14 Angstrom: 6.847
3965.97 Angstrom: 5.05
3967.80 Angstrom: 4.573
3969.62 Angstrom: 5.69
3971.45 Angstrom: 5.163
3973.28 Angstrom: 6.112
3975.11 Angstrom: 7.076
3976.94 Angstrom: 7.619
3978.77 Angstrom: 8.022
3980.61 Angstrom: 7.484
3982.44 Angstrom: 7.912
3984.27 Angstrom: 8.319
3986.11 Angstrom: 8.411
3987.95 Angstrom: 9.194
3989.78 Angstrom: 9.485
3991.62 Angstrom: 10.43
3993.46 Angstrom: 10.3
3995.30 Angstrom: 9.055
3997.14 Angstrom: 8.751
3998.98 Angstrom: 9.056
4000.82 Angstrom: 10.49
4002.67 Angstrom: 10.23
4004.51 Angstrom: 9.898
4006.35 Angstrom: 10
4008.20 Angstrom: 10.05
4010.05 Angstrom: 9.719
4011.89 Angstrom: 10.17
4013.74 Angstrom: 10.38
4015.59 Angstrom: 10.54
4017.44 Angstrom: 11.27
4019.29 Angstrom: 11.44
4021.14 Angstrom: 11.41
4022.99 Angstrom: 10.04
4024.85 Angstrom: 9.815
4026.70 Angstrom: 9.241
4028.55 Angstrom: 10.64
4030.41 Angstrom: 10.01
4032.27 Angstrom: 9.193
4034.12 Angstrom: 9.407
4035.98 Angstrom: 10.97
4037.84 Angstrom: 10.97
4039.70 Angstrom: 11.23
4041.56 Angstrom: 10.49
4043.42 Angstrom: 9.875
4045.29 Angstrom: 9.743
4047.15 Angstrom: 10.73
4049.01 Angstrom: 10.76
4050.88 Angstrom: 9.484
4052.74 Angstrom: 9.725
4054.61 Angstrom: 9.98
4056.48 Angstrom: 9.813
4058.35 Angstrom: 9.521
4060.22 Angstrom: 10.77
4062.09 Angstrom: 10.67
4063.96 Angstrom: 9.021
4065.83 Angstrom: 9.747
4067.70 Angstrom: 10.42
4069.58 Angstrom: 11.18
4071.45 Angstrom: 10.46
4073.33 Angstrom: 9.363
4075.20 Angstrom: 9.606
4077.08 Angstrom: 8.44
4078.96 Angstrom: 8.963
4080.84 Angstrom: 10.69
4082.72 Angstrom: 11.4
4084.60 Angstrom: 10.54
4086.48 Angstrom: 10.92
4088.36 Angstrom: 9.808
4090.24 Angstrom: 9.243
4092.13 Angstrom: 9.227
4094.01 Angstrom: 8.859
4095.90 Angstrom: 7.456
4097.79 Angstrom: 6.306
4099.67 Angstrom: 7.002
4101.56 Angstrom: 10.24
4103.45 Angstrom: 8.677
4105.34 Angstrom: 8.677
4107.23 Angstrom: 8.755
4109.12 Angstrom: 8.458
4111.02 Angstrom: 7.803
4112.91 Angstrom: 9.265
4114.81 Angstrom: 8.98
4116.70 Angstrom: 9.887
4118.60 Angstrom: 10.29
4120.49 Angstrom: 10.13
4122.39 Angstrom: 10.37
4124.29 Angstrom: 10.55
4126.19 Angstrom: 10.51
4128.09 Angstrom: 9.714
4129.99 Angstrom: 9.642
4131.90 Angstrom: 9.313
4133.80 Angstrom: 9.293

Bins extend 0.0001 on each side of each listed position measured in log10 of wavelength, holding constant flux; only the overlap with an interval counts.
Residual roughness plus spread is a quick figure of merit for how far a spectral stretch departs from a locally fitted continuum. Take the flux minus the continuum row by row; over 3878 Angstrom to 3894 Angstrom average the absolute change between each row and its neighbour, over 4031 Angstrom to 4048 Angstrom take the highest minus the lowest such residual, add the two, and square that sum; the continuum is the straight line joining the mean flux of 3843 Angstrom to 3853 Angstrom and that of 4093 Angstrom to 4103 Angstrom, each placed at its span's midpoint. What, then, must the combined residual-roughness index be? 6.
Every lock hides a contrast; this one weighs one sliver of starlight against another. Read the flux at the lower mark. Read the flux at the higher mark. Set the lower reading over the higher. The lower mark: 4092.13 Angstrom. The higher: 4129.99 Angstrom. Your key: 0.96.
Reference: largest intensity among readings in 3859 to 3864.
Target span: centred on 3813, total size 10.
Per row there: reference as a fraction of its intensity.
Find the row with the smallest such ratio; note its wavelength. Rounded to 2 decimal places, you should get 3813.72 Angstrom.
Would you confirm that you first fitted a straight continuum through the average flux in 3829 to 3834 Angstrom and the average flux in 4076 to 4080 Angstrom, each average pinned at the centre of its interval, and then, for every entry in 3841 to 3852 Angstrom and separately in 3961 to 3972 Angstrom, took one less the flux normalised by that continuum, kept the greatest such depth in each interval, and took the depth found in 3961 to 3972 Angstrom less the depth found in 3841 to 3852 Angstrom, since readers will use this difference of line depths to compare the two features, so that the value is 0.5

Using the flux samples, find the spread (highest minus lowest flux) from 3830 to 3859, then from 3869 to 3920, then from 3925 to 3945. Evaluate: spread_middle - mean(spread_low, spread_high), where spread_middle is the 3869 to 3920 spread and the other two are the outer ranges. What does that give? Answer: -0.73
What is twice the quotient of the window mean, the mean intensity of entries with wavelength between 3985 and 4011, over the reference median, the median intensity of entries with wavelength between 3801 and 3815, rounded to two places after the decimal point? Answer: 2.24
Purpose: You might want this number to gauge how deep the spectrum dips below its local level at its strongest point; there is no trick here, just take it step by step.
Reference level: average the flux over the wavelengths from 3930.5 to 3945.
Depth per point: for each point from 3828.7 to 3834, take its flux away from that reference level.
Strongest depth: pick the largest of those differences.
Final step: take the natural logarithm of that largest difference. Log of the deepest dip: 1.0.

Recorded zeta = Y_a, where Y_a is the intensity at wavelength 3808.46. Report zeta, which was 9.141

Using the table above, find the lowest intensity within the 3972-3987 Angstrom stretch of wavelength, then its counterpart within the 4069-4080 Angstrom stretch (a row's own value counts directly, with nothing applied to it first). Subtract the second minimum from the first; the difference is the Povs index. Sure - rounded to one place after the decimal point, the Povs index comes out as -2.3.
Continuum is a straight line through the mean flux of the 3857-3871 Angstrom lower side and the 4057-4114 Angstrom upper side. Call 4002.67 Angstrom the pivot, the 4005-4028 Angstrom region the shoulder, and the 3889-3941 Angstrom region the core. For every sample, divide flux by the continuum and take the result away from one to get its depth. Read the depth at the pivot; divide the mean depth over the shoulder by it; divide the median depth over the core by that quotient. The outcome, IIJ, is 0.06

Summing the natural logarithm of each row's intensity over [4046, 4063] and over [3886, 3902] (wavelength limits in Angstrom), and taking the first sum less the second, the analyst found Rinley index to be 2.2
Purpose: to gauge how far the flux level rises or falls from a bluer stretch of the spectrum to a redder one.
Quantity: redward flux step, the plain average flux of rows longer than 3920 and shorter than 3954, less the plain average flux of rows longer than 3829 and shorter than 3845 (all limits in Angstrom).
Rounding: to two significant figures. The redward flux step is 2.5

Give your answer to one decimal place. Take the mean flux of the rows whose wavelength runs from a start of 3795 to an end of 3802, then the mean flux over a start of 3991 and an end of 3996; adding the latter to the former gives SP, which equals 15.9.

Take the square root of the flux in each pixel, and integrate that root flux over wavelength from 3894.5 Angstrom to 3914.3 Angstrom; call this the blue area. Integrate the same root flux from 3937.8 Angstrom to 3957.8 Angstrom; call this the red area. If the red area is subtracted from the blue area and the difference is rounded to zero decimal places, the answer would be 0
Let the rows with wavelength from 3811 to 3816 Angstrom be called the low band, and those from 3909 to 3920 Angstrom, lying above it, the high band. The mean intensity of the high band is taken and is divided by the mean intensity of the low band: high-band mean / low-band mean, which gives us 1.00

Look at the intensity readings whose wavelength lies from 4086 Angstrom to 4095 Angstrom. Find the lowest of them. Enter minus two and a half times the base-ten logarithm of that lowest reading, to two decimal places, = -2.37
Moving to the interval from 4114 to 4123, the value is -2.38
